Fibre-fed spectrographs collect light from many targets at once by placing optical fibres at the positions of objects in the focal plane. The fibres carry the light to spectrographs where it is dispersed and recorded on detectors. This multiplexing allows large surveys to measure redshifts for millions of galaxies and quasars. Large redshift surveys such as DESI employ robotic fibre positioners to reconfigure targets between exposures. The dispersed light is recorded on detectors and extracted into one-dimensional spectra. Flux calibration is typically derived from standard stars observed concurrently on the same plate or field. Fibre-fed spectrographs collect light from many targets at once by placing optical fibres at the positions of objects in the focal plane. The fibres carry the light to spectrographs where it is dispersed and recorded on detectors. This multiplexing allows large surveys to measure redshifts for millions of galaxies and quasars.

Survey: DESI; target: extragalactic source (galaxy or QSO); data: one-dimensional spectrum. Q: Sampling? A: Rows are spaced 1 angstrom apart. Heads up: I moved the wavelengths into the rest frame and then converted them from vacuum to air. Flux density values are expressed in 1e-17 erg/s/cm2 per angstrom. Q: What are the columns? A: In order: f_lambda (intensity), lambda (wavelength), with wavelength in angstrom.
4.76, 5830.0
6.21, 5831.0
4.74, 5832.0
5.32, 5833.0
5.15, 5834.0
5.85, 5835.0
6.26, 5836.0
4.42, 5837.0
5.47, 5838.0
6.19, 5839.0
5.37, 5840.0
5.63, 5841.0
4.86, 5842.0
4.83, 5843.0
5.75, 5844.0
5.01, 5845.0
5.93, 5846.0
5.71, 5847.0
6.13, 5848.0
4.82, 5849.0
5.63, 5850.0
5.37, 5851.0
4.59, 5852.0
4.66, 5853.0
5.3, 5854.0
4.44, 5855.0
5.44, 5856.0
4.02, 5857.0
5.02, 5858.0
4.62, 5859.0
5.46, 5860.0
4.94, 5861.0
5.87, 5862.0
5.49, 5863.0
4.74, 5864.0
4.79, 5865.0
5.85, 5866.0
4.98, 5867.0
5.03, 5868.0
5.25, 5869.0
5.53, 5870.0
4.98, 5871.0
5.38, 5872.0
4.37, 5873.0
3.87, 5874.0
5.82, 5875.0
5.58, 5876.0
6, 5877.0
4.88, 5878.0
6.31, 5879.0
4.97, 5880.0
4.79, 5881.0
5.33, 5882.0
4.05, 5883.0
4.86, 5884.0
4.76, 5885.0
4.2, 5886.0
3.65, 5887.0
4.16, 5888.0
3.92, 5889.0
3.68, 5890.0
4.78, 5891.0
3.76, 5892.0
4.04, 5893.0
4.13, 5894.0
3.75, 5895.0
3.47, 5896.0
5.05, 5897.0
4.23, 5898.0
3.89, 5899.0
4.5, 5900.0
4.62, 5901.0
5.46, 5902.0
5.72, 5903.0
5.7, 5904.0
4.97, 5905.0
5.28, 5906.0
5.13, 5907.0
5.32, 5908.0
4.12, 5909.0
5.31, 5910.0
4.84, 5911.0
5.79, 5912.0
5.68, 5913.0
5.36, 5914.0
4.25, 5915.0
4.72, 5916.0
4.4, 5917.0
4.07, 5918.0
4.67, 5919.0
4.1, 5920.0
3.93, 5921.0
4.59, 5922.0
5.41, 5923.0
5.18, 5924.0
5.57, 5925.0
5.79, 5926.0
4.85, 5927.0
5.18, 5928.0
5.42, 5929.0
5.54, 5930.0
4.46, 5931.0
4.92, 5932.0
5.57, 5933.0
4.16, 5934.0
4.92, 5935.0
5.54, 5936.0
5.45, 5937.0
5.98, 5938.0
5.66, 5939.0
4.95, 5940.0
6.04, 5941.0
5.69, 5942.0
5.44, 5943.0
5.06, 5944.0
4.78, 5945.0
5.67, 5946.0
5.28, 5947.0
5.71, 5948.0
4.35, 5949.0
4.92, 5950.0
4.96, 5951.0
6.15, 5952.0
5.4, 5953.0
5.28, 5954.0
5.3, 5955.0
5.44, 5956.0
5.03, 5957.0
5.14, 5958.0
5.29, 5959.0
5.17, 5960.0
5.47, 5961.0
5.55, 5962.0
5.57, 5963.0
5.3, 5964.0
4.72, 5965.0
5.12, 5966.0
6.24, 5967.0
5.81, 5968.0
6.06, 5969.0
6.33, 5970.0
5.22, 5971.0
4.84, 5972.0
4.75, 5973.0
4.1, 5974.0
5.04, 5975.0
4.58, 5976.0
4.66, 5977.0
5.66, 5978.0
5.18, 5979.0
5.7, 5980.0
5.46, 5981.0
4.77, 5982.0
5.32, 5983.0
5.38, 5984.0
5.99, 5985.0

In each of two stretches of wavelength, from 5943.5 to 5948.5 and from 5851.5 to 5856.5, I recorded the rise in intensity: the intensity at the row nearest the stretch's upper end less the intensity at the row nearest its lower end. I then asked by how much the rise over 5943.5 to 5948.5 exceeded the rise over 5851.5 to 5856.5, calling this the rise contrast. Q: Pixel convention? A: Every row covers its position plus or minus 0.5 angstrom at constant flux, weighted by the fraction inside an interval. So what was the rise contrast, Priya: -0.20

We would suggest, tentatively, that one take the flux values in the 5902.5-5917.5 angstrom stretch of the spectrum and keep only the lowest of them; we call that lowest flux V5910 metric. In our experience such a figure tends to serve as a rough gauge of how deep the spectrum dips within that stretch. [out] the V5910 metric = 4.12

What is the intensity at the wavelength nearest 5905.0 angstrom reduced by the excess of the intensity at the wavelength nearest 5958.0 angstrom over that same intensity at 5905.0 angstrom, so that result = 4.8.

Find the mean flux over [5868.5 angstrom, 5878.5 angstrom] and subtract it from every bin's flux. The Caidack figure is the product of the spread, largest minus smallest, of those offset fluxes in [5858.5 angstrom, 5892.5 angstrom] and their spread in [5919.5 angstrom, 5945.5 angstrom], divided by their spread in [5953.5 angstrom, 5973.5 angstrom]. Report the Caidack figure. 3.5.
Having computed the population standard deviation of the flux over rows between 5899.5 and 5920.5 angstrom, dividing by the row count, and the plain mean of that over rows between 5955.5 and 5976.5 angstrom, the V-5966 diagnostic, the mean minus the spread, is 4.7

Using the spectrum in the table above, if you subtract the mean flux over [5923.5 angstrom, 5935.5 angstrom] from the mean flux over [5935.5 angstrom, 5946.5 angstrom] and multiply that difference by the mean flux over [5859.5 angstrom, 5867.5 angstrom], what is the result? 1.8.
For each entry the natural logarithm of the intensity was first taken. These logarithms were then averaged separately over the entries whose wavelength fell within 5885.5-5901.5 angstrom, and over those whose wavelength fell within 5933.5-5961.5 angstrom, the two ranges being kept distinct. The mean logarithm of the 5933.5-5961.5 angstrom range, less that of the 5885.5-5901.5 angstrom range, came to 0.25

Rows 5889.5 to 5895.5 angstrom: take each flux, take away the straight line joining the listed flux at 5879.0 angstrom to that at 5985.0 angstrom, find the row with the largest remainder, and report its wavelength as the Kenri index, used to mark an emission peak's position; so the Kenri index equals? 5891.0 angstrom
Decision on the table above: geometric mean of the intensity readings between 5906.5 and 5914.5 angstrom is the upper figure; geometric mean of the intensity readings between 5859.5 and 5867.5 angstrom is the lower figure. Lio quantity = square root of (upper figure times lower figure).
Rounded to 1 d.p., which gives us 5.2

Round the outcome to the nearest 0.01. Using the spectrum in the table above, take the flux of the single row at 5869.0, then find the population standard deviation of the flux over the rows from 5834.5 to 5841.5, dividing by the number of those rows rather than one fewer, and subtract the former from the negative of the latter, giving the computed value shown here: -5.82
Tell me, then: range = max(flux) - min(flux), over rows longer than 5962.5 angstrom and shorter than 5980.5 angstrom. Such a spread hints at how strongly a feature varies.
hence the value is 2.23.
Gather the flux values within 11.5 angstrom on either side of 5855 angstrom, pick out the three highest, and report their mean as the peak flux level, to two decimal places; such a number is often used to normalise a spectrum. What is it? 5.98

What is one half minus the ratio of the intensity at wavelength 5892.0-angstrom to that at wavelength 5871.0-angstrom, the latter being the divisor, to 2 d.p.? -0.26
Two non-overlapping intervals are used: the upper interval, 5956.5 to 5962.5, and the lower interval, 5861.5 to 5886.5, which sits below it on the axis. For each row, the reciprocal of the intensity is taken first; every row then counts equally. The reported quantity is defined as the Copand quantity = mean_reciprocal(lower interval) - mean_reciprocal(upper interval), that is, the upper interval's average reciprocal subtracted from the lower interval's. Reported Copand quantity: 0.009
